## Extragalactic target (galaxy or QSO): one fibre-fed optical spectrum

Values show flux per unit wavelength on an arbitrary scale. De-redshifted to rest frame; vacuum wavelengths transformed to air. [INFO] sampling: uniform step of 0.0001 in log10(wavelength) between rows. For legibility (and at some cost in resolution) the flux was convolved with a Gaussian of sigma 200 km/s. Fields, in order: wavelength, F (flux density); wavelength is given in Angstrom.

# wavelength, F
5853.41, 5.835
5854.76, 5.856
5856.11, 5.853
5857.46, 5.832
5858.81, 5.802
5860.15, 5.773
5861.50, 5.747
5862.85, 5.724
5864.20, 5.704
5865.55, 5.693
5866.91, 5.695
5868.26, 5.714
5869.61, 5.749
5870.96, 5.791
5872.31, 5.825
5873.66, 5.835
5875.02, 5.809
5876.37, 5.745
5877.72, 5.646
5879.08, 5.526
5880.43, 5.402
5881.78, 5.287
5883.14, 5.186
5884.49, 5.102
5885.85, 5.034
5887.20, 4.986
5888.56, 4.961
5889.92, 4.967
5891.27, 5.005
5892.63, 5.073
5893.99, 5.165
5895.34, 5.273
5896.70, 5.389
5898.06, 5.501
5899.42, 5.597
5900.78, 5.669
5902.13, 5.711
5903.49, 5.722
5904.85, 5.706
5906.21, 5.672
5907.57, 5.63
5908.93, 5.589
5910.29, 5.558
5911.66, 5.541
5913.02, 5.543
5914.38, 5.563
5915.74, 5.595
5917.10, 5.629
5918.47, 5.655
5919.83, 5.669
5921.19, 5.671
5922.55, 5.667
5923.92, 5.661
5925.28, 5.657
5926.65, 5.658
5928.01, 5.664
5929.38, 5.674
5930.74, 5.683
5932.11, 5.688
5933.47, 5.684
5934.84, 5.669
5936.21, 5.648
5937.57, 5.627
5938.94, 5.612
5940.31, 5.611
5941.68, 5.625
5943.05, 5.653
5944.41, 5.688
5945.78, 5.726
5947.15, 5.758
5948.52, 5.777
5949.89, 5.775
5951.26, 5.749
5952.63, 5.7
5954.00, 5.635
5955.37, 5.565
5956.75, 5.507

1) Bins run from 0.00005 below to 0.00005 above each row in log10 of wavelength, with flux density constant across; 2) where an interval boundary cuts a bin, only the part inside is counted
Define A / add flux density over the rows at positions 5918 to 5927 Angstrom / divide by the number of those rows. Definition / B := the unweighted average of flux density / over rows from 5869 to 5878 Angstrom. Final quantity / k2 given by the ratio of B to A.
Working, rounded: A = 5.66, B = 5.77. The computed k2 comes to 1.019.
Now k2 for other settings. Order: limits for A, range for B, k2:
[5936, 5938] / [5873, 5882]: 0.995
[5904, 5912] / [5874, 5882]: 0.992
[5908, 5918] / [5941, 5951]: 1.025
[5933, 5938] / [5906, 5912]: 0.990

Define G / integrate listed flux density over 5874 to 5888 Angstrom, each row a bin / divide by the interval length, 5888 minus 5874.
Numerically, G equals 5.38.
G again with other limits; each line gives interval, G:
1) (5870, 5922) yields 5.48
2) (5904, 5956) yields 5.66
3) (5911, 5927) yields 5.63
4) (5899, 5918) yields 5.62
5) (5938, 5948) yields 5.67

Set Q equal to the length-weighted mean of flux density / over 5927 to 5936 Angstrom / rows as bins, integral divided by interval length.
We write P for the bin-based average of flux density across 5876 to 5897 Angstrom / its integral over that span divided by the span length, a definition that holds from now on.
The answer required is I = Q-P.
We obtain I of 0.45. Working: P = 5.22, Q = 5.675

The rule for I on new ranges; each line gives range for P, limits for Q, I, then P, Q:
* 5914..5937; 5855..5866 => 0.12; 5.66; 5.774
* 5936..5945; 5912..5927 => -0.01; 5.64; 5.632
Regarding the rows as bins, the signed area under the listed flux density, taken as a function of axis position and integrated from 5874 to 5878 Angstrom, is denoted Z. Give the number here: 23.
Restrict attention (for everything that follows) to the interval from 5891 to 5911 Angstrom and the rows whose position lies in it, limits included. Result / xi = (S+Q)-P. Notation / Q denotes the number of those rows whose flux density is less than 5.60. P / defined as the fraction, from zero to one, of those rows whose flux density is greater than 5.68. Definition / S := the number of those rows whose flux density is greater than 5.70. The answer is 12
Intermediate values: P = 0.20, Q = 9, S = 3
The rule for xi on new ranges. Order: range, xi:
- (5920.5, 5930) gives 0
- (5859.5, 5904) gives 29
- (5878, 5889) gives 8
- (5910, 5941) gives 5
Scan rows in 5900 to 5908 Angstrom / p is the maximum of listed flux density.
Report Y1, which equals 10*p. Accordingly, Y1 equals 57.2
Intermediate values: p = 5.722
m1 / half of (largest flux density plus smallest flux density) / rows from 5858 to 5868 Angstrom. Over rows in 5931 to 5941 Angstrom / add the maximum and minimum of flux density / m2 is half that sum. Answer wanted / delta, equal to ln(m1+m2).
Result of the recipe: 2.43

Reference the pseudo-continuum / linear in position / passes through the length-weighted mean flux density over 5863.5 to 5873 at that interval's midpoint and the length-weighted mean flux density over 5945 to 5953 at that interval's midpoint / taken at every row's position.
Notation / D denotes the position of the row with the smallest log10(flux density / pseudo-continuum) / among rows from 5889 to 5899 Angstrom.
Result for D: 5889.92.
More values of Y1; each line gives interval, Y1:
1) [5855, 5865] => 58.5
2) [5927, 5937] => 56.9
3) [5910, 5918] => 56.3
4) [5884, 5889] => 51.0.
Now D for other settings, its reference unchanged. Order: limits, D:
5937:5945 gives 5940.31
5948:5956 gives 5955.37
